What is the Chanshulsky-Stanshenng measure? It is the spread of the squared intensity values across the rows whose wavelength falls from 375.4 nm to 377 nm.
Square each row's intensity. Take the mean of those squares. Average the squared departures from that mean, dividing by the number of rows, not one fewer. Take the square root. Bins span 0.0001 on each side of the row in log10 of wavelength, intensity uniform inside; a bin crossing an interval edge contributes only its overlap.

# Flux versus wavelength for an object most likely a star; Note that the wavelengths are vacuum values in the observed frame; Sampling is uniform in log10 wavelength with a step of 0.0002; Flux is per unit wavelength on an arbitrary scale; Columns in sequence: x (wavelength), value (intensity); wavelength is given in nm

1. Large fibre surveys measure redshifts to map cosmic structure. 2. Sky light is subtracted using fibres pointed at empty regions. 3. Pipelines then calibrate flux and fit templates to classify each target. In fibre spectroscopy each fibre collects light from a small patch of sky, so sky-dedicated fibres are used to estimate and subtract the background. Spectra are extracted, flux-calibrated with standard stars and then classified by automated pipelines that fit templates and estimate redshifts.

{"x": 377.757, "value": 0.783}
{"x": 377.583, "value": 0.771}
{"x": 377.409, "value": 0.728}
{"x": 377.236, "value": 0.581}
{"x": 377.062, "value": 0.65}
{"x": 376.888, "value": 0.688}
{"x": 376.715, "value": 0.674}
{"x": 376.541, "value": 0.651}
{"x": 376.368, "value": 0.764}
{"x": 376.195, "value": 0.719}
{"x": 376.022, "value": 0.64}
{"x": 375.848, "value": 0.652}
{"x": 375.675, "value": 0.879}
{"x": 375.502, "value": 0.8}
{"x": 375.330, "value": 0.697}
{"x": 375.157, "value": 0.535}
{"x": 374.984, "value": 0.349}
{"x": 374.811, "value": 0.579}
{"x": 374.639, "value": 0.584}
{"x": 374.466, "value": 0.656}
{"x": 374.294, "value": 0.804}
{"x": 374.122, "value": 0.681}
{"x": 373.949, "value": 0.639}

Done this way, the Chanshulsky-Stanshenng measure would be 0.115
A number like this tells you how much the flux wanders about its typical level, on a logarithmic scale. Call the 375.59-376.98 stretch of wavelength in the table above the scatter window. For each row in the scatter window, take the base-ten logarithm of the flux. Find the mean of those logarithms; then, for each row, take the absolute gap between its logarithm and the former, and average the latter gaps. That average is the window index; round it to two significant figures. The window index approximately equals 0.035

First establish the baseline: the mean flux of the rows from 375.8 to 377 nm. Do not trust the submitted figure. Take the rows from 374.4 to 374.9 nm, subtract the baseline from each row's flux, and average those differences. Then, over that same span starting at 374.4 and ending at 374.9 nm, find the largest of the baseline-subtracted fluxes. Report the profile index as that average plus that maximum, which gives -0.11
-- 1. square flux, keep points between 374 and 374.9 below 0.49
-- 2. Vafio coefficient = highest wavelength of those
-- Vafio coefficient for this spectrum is 374.811 nm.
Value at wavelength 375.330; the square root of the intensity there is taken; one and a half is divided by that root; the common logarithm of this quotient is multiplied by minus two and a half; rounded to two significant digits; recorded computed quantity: -0.64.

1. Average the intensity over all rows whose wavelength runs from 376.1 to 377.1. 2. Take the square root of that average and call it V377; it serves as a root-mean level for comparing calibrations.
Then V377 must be 0.83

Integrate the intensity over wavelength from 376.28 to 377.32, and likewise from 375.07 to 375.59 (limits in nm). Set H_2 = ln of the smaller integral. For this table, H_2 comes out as -1.0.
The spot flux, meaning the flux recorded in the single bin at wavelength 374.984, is 0.349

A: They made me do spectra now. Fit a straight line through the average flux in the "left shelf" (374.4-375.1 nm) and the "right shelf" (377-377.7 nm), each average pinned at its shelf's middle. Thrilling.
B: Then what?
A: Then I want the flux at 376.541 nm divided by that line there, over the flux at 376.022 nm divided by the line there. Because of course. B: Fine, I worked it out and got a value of 0.97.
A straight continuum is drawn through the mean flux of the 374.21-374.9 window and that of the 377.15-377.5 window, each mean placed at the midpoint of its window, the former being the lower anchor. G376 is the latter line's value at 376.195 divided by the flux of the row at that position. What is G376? 0.91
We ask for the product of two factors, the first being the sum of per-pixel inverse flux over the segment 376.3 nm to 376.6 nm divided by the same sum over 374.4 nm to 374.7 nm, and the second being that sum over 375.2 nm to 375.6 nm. 2.4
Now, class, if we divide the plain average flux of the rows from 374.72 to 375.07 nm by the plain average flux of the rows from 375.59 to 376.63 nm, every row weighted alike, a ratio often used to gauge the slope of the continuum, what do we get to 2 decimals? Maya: 0.65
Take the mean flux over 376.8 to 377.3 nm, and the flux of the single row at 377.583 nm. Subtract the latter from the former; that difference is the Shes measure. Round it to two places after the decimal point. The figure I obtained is -0.13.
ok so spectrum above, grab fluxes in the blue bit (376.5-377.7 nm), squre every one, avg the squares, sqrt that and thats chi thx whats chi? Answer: 0.68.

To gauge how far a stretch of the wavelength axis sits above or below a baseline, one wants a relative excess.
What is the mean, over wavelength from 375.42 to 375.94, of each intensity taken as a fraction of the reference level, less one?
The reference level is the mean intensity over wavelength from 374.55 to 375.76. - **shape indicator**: 0.23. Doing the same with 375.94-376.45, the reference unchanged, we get 0.12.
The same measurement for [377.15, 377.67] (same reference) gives 0.10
